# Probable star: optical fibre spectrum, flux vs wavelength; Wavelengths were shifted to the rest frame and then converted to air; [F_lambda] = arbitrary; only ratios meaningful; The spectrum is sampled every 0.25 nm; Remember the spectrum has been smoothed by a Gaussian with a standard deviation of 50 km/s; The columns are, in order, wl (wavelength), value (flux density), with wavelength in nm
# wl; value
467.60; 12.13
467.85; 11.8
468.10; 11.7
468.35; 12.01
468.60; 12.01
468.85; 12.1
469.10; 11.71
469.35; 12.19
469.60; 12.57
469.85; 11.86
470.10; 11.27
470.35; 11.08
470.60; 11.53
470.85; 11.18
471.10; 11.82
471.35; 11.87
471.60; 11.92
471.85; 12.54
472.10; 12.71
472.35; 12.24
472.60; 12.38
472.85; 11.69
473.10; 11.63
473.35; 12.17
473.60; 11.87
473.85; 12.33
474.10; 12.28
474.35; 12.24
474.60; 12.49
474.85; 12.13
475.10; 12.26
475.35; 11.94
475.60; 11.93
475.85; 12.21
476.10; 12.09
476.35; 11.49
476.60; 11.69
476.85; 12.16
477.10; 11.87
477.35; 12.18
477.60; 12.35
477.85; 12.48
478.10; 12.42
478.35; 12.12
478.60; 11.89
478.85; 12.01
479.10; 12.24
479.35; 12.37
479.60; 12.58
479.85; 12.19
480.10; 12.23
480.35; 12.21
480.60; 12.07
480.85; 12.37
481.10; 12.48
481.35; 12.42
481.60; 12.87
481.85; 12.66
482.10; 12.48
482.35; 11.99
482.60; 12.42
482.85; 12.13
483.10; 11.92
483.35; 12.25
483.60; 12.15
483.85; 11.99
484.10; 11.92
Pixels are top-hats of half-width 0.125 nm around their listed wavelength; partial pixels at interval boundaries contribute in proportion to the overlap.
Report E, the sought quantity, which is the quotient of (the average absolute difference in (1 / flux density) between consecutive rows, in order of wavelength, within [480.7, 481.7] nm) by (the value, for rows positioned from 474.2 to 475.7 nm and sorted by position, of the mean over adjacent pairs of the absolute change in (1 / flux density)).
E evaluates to 0.91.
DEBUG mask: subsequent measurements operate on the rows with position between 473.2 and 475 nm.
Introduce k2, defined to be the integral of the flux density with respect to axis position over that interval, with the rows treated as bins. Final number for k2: 22.0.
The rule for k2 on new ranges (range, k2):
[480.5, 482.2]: 21.2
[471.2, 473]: 21.9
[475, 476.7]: 20.3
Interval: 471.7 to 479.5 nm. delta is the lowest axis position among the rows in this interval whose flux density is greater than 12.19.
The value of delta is 471.85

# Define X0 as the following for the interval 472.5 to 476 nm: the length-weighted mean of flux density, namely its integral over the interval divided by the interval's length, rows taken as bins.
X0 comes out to 12.1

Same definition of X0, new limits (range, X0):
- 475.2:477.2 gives 11.9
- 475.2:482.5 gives 12.2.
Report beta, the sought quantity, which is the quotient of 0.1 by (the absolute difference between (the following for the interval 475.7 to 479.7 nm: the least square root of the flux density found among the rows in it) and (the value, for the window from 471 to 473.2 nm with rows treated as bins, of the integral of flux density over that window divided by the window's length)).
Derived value 0.0115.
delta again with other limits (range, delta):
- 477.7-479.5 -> 477.85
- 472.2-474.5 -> 472.35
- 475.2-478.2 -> 475.85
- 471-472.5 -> 471.85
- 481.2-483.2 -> 481.35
